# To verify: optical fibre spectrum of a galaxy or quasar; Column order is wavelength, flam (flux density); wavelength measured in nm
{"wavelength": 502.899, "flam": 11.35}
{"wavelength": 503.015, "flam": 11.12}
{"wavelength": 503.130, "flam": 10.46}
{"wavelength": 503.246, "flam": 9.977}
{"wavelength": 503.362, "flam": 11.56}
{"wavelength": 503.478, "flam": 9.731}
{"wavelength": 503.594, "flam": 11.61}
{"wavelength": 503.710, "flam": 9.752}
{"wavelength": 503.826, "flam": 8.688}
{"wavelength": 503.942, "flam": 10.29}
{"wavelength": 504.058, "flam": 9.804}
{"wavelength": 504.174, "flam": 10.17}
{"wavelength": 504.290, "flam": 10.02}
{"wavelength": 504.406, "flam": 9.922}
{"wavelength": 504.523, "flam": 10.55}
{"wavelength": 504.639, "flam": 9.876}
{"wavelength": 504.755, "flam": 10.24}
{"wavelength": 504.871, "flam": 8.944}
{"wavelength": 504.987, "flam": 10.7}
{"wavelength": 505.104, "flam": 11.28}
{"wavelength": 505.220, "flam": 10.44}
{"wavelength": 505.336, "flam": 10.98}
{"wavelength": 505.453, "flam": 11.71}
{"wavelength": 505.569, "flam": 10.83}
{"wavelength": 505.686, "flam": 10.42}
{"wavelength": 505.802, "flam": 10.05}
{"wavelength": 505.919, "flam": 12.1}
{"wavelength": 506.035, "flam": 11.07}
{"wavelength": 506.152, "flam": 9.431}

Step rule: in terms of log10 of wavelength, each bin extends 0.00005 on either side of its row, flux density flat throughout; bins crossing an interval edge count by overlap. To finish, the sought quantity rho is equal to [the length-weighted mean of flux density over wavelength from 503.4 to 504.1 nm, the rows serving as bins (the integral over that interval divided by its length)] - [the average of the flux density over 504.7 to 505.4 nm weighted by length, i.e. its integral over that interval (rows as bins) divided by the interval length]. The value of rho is -0.4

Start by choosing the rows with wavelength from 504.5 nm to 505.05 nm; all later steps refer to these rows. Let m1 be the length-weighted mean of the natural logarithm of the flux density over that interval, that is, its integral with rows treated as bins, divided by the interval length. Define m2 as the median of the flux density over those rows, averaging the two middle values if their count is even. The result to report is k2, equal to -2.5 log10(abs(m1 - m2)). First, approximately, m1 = 2.31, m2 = 10.2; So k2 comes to -2.25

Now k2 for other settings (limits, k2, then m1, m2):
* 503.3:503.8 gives -2.30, 2.35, 10.7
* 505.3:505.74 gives -2.33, 2.39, 10.9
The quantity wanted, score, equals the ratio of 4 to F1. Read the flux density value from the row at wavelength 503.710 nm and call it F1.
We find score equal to 0.41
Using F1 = 9.752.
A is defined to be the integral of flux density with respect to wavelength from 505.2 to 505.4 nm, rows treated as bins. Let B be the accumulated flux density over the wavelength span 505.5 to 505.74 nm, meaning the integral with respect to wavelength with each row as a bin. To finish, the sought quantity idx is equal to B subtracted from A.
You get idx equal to -0.4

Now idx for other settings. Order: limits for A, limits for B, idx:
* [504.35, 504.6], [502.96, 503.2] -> 0.0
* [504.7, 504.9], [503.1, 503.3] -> -0.1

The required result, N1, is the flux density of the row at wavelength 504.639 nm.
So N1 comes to 9.876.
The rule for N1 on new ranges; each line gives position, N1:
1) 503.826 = 8.688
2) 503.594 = 11.61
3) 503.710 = 9.752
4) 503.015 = 11.12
